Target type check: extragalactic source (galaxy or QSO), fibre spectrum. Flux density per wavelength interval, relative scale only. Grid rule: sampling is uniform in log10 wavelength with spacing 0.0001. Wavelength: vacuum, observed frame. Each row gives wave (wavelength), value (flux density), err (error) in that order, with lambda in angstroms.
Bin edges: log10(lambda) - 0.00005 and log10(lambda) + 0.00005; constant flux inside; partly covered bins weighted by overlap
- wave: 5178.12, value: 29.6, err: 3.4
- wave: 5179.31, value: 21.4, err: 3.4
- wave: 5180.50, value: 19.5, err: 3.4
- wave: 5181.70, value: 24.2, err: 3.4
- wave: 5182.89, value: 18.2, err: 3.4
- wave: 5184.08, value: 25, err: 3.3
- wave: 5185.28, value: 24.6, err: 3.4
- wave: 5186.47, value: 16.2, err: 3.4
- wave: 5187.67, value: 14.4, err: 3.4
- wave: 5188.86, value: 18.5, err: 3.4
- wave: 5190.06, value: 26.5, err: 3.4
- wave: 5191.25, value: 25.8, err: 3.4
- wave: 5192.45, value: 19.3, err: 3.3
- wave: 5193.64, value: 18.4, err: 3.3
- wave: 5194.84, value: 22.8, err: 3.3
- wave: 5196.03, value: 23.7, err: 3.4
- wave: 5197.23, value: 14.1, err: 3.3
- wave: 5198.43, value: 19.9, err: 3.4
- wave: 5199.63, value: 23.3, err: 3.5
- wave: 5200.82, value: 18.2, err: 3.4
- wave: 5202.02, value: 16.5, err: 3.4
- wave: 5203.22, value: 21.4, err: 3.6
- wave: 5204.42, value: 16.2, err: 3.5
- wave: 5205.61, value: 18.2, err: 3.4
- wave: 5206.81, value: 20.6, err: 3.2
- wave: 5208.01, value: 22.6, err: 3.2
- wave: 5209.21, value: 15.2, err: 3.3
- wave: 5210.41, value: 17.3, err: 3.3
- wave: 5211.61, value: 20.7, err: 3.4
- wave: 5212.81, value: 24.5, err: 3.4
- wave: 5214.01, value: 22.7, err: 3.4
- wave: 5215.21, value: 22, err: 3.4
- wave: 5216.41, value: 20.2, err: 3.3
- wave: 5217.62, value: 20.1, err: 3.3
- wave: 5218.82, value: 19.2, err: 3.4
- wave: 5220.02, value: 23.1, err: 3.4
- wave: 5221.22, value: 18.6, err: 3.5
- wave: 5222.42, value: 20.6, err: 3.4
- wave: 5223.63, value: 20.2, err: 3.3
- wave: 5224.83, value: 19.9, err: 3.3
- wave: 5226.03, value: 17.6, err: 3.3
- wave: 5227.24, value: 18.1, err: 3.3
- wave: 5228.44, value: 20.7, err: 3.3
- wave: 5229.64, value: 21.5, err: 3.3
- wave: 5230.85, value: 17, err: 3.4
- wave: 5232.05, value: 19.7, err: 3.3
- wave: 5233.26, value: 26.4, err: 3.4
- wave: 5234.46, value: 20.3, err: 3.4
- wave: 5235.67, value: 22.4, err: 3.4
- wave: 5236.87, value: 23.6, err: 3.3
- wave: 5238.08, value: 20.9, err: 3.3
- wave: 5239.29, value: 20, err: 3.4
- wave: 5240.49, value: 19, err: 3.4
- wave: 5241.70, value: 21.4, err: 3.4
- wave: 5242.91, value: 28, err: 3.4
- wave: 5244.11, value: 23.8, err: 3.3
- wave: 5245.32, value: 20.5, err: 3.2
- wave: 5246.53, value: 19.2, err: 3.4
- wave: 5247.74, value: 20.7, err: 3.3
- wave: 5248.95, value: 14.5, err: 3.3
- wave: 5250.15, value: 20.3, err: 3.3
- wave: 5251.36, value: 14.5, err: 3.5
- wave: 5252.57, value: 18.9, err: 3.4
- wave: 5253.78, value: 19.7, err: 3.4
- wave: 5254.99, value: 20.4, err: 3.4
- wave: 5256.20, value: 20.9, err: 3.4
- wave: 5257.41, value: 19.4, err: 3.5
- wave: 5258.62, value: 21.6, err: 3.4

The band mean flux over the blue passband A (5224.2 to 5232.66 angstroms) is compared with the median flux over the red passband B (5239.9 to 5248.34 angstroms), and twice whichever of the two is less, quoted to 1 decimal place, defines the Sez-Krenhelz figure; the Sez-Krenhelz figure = 38.4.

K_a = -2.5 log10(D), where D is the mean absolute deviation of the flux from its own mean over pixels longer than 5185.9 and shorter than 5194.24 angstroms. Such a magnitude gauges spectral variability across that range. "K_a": -1.39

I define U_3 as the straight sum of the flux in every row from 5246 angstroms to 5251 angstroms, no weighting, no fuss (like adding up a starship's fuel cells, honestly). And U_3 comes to 75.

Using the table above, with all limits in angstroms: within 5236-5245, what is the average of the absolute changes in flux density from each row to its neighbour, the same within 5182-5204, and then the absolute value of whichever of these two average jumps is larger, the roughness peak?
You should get 4.3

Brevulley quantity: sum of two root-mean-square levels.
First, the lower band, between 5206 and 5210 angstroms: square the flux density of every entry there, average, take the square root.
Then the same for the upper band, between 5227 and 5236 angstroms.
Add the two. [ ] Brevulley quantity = 40.7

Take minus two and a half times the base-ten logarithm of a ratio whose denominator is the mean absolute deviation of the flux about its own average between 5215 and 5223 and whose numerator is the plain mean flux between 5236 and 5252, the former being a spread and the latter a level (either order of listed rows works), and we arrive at -3.1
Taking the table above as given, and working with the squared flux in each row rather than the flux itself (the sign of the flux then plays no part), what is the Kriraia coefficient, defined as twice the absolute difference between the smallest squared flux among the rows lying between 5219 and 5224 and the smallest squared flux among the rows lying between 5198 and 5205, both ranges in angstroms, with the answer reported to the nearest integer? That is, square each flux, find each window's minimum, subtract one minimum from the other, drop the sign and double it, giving 167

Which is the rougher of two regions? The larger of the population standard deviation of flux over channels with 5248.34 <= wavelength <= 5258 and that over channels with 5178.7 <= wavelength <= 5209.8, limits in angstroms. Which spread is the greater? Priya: 3.55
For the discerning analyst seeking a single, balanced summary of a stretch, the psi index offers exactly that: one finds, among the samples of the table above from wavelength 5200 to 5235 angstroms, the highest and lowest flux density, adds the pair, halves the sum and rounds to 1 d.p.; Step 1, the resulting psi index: 20.8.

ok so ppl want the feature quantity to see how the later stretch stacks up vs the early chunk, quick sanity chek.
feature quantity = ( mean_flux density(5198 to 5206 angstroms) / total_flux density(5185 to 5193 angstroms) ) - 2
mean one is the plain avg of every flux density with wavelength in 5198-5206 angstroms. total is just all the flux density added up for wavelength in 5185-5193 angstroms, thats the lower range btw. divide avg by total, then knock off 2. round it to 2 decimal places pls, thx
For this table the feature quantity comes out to -1.87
